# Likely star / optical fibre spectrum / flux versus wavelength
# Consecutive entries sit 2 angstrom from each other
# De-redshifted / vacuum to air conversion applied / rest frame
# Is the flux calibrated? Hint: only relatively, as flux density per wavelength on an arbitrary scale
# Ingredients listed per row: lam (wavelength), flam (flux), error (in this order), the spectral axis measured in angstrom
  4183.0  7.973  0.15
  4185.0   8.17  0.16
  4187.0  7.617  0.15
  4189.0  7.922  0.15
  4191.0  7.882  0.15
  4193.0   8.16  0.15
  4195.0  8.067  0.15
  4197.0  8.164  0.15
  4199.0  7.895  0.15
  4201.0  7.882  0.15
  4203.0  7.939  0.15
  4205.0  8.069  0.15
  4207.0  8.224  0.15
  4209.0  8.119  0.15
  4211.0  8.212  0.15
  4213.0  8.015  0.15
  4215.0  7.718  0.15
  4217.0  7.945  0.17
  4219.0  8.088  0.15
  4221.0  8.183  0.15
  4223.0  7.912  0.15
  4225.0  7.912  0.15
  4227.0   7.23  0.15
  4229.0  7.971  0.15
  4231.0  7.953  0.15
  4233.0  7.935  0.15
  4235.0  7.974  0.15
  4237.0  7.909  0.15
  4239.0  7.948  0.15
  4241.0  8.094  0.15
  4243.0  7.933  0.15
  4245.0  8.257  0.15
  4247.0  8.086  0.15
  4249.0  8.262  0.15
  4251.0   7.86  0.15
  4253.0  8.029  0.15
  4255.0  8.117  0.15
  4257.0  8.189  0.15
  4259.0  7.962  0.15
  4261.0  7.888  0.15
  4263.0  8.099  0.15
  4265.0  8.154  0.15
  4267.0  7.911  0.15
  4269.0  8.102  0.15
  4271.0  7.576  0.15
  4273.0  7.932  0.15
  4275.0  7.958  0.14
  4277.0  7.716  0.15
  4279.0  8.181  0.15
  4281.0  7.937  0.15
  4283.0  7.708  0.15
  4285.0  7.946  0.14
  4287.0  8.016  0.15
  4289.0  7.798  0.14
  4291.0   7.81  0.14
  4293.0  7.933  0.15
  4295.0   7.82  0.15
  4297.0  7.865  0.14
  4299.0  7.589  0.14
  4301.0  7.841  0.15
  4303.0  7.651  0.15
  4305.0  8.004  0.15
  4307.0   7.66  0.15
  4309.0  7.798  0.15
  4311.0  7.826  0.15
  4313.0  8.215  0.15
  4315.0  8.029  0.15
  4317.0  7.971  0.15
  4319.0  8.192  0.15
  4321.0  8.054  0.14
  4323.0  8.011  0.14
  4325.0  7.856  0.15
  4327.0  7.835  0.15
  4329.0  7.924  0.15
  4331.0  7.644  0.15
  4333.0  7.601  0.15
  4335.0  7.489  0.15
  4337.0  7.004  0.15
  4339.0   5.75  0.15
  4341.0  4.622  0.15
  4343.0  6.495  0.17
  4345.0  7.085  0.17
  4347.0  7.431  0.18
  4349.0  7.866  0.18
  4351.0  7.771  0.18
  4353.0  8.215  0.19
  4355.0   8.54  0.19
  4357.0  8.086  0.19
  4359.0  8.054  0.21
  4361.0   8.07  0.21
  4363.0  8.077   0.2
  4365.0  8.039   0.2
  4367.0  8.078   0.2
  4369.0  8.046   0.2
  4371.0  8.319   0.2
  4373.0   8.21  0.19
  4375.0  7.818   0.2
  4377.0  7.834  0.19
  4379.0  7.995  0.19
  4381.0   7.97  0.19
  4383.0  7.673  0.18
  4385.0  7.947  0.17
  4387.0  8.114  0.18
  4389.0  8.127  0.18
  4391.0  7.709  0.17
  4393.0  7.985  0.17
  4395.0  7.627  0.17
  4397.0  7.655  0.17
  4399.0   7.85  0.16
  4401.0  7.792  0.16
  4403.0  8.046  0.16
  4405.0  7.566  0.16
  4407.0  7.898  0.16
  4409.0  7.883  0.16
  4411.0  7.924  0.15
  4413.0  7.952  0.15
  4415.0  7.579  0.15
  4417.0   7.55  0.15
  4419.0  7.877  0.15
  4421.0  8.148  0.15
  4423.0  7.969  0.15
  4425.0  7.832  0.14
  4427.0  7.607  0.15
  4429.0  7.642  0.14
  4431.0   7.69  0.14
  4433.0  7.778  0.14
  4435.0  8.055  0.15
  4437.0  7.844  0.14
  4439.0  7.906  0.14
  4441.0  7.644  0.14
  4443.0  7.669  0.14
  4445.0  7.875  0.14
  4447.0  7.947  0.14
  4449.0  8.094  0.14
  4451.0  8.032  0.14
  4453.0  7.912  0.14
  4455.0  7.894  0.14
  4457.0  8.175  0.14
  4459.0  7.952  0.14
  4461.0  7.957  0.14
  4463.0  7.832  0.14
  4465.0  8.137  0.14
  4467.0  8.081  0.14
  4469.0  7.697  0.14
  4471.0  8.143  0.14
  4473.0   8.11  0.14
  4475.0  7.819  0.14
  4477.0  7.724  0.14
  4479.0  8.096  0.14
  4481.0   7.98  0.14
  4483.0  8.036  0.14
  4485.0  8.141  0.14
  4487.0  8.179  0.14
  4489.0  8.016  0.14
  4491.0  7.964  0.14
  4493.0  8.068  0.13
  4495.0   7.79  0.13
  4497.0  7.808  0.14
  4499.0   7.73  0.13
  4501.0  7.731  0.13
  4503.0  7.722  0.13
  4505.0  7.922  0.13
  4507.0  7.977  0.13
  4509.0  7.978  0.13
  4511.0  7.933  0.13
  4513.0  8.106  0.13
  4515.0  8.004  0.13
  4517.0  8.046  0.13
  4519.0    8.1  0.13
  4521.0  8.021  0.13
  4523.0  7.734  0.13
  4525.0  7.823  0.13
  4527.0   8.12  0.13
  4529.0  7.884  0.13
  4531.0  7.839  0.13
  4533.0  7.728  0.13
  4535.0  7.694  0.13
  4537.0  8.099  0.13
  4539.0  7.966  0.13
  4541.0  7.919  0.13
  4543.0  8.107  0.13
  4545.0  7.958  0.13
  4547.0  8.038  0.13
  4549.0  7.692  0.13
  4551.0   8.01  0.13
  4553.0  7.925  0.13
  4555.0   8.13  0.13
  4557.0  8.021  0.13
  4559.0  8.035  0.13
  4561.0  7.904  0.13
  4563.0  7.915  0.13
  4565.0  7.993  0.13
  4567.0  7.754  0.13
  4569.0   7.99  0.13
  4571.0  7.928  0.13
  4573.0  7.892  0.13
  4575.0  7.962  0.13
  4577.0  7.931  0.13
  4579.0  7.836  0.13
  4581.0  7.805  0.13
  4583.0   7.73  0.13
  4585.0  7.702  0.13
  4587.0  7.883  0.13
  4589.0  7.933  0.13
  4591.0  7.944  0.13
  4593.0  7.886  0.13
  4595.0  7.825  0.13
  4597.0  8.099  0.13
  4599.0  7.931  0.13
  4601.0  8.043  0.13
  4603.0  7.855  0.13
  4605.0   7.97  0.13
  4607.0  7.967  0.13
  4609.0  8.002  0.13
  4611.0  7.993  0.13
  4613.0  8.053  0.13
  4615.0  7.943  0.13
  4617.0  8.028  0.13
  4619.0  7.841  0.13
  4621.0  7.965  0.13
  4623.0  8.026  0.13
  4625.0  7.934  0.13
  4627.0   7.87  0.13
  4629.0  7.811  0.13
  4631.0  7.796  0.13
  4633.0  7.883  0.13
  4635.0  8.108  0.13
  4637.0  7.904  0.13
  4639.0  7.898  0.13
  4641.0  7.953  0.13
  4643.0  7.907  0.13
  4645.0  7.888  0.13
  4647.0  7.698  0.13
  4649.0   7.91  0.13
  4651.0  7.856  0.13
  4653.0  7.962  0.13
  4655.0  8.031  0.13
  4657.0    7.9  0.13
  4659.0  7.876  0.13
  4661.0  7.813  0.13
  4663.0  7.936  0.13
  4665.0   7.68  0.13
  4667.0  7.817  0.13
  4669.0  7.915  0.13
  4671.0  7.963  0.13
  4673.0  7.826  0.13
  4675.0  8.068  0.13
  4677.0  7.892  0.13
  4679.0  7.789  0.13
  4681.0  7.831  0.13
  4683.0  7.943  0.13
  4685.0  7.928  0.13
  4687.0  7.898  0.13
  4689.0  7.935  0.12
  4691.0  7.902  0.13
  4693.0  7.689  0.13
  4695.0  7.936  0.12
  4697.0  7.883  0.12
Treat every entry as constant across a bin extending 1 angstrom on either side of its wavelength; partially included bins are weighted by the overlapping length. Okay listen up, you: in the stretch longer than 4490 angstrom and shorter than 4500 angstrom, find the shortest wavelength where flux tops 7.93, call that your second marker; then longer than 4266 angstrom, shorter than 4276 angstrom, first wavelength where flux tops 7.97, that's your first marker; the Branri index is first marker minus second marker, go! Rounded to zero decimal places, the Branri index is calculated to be -222 angstrom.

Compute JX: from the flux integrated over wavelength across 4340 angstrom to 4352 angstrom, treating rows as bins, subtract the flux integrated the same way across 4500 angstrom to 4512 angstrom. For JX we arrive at -12.0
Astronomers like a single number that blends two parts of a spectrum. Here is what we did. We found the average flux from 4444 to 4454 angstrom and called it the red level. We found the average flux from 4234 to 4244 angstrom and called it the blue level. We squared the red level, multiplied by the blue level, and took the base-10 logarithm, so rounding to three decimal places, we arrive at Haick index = 2.705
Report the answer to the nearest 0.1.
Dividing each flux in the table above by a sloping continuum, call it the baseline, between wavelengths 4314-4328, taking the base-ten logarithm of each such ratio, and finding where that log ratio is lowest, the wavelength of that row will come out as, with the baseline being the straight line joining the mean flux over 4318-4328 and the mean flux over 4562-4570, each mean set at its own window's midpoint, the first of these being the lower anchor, 4327.0 angstrom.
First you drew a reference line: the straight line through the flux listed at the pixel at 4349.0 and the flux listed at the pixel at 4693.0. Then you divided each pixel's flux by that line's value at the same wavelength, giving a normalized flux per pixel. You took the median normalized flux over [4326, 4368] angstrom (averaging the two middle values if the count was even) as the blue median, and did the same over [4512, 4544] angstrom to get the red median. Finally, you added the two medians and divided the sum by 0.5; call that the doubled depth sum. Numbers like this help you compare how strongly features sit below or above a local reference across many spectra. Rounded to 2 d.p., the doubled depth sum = 4.04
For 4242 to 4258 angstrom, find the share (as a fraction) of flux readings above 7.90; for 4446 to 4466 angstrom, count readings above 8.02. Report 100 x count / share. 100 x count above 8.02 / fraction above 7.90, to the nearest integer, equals 457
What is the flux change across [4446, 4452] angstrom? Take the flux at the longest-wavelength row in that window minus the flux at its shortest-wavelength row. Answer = 0.1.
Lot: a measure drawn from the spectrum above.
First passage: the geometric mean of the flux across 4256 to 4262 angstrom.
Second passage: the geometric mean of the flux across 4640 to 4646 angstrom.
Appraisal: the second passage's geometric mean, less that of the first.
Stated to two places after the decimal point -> -0.10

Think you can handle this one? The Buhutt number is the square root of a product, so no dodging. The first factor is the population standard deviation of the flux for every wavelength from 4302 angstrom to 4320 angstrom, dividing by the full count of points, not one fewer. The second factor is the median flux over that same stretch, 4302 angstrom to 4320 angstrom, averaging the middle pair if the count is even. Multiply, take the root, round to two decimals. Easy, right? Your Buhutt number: 1.25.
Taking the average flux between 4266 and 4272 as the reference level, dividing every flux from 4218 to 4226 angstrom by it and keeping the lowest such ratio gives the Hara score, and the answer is 1.01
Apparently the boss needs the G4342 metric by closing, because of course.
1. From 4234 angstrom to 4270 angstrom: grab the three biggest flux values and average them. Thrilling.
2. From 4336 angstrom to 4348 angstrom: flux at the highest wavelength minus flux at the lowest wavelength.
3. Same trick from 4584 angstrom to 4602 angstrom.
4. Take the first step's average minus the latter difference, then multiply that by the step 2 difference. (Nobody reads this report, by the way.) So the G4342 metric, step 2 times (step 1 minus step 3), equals 3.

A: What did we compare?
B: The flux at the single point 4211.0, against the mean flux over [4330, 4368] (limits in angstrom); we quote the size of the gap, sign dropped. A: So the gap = 0.74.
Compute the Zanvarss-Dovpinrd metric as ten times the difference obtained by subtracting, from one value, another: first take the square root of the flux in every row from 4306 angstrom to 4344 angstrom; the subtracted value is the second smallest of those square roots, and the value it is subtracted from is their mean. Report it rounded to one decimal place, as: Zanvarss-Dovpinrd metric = 3.3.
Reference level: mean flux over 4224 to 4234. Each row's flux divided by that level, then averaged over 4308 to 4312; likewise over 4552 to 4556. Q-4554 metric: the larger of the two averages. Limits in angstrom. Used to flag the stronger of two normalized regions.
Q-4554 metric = 1.03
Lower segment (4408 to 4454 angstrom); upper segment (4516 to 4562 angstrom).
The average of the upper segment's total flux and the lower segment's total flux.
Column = 181.6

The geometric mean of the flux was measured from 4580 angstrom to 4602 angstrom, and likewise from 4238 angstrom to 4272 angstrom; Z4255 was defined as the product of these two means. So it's 63.3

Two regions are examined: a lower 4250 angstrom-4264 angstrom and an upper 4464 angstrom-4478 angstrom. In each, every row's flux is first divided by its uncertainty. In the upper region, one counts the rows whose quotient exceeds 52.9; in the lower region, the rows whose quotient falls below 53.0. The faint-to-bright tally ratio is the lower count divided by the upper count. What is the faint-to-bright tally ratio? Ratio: 0.29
